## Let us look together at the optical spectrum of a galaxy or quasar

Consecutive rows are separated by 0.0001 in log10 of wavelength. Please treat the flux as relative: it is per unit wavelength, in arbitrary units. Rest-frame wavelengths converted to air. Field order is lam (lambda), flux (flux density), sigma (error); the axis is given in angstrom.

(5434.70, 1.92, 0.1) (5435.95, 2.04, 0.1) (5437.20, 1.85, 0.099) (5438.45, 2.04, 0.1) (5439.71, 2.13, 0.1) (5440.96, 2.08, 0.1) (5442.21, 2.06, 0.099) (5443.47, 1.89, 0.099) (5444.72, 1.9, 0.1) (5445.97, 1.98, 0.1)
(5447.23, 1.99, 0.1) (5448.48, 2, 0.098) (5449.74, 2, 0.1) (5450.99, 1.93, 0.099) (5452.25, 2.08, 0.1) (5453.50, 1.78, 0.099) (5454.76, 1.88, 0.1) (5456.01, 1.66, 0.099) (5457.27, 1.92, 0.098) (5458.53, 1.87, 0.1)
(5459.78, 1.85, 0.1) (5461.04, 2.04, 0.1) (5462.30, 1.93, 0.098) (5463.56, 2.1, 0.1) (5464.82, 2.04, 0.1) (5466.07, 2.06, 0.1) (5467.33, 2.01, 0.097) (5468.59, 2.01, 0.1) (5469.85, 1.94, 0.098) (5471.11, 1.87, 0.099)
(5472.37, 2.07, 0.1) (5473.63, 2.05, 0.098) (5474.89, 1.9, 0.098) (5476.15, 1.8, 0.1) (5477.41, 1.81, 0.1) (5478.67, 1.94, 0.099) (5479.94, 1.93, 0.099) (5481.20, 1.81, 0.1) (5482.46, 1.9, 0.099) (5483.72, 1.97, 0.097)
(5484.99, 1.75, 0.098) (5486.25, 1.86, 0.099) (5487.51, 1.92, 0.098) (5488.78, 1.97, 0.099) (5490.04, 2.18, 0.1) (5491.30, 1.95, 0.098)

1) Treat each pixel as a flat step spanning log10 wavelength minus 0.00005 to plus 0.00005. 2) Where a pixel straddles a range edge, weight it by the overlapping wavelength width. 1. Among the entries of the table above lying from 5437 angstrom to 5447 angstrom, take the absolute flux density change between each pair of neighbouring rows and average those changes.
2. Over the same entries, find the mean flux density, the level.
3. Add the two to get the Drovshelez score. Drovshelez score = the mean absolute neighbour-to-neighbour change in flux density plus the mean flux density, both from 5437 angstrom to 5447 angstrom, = 2.08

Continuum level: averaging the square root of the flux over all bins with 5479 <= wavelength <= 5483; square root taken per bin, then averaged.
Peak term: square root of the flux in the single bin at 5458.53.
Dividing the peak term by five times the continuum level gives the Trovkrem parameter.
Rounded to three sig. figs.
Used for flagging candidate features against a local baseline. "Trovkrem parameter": 0.199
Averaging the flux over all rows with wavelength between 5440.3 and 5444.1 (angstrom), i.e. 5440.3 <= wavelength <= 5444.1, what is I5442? 2.01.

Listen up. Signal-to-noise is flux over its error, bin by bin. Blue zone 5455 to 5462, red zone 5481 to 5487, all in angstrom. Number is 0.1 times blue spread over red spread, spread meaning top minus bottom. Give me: 0.15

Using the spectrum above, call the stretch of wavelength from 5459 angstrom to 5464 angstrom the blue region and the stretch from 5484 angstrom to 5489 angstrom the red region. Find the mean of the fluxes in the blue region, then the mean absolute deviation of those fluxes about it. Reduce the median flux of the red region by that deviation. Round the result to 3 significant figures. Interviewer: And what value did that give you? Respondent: 1.80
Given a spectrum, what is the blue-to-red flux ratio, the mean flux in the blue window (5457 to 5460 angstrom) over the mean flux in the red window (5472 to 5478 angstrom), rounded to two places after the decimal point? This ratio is 0.98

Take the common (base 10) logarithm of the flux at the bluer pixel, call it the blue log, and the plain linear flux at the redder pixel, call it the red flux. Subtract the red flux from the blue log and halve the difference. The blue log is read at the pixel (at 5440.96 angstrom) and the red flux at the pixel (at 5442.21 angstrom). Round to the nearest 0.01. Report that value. -0.87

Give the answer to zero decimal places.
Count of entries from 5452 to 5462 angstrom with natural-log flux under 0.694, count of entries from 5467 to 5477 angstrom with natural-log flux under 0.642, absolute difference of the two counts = 3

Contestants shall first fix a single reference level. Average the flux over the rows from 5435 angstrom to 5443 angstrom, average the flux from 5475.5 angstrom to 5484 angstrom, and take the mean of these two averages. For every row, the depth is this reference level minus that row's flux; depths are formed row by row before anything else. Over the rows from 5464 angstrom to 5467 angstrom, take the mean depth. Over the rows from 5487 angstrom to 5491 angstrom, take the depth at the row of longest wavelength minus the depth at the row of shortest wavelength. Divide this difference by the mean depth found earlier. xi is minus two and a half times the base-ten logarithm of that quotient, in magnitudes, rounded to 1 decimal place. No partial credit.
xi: -1.1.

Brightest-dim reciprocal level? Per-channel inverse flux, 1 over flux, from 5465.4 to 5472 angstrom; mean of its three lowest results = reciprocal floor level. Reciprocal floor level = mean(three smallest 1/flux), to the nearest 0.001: 0.493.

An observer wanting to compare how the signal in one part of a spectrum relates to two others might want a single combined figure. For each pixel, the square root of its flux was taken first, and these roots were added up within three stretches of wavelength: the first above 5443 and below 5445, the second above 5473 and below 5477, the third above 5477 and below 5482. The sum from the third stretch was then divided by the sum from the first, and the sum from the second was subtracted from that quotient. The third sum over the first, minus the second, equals -2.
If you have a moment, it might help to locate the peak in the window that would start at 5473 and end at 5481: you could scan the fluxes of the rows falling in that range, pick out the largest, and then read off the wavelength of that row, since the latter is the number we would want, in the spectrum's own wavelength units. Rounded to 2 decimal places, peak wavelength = 5473.63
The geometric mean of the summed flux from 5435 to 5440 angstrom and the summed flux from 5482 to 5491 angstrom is 10.5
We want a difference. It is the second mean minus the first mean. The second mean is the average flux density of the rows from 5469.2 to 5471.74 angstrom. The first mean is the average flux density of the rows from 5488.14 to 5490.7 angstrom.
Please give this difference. -0.17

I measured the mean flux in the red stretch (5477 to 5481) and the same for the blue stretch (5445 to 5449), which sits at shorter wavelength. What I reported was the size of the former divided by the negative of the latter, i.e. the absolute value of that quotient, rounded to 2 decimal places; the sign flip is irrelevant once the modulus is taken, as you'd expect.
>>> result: 0.95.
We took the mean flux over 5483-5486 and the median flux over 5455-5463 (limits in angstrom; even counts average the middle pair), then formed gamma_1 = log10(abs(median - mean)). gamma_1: -1.46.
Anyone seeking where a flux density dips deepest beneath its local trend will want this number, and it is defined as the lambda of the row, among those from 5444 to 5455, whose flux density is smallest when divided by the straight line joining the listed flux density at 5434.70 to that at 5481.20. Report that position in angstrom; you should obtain 5453.50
